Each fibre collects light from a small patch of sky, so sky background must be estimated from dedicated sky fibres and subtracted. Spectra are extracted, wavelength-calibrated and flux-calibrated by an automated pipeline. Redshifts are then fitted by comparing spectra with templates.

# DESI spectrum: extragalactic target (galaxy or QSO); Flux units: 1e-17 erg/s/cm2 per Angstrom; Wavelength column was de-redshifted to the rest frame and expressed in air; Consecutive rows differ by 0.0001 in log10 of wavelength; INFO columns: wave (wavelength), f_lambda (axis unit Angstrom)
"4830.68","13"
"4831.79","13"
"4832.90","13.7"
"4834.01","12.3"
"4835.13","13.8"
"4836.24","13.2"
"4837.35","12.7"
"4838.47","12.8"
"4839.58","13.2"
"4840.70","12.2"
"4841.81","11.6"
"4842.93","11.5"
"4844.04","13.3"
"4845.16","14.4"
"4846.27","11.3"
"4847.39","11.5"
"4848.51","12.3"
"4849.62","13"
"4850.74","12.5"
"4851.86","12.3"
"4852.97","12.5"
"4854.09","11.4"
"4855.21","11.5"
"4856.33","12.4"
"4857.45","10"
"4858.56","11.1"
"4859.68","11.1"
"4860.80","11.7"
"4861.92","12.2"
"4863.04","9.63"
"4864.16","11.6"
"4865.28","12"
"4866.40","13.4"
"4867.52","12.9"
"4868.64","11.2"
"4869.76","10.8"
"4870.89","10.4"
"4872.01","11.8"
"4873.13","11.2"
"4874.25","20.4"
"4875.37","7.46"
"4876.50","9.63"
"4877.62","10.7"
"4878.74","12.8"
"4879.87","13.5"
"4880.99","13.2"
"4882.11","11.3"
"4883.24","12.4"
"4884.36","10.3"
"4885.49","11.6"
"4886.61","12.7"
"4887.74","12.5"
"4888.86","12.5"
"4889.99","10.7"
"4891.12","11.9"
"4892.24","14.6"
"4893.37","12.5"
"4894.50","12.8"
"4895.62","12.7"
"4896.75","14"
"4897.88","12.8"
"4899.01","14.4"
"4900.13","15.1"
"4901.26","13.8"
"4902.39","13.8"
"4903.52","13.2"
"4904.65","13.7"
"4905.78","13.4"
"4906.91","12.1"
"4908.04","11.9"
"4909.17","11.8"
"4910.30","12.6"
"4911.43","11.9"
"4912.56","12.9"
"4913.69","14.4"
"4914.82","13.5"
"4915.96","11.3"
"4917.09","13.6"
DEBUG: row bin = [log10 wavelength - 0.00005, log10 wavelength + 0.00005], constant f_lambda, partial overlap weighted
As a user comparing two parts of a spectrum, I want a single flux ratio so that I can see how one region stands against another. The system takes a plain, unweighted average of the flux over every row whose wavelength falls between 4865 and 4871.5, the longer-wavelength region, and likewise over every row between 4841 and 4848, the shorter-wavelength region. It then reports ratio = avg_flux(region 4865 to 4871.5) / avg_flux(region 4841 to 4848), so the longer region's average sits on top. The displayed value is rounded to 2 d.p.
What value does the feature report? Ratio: 0.96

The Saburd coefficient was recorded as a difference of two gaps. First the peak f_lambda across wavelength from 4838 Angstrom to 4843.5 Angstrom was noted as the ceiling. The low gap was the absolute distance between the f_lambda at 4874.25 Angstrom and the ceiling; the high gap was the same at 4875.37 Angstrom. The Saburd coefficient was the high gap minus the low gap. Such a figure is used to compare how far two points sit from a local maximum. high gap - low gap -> -1.5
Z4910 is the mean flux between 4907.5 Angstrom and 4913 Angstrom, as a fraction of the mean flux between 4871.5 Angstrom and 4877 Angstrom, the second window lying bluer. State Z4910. 1.01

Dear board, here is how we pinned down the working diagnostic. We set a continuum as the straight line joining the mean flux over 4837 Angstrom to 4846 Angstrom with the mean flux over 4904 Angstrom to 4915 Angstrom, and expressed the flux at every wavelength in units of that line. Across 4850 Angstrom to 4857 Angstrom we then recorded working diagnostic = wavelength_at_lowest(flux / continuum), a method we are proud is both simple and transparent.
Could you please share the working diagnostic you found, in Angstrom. 4854.09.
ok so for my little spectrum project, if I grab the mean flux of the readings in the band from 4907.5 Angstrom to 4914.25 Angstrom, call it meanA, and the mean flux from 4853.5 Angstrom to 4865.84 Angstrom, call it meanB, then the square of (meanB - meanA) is 1.6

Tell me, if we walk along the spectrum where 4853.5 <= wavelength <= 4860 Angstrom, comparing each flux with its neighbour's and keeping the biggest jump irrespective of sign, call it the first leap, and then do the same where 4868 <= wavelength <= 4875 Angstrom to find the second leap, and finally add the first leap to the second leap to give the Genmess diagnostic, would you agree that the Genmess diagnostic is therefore 11.6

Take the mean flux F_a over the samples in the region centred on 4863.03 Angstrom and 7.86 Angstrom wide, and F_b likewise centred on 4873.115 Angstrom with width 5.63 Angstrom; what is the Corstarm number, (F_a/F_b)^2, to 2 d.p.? 0.91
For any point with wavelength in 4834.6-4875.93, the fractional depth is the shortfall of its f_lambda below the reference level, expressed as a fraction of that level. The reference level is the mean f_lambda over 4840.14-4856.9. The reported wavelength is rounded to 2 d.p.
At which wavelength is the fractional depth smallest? 4874.25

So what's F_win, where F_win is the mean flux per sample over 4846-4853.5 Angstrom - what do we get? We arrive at 12.2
